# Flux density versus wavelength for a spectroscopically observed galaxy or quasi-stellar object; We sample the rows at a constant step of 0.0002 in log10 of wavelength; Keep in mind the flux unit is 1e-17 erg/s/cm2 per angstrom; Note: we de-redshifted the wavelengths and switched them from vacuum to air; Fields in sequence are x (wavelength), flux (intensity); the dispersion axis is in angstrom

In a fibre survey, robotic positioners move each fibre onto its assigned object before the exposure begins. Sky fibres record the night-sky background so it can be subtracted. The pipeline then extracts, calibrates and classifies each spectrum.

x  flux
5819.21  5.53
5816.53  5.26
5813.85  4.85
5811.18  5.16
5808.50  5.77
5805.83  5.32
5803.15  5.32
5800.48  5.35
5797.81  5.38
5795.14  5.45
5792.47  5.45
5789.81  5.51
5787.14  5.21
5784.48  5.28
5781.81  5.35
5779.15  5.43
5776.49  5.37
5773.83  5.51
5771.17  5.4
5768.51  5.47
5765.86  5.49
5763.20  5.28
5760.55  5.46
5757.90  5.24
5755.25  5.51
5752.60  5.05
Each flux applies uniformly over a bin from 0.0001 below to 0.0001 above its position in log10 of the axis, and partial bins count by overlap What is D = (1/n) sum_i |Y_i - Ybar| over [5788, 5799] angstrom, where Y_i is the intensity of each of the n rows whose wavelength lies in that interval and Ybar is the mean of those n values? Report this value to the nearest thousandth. 0.034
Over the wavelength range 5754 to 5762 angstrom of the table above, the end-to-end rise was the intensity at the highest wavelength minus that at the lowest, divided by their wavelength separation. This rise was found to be -0.009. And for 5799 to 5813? -0.018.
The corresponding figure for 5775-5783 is -0.004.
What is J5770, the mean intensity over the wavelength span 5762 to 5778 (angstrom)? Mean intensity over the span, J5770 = 5.42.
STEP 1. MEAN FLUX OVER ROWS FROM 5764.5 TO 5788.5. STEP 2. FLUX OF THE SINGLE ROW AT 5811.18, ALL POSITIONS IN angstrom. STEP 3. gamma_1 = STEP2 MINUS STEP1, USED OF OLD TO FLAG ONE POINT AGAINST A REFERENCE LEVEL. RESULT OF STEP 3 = -0.23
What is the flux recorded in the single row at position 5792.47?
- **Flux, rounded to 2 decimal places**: 5.45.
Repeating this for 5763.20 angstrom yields 5.28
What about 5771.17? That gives 5.40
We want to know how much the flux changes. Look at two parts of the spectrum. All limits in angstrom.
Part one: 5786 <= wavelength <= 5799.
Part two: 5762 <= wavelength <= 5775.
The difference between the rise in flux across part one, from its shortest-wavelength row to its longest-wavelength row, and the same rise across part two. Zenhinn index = -0.1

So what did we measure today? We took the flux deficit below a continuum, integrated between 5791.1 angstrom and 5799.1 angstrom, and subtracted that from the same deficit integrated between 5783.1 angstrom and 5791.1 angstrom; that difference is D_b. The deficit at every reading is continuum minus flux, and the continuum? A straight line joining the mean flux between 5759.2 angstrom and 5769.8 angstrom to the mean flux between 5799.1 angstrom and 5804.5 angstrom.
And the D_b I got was 0.9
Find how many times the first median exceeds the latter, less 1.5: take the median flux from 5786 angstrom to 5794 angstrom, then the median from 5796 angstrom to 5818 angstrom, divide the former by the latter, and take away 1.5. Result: -0.476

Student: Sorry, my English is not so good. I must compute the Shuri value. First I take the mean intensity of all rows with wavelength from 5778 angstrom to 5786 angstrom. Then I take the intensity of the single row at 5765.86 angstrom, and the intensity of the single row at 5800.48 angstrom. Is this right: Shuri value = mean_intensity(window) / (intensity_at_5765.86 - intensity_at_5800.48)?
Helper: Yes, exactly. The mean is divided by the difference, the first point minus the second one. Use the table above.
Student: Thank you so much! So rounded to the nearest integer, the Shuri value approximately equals 38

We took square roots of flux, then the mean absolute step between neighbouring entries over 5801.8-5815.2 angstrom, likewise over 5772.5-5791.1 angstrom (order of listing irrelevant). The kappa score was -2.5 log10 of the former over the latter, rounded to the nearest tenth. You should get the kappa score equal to -1.1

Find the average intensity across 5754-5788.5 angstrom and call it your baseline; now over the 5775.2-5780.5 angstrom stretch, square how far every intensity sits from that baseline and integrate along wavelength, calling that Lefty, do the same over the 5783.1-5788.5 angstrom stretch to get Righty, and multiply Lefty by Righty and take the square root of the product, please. 0.026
